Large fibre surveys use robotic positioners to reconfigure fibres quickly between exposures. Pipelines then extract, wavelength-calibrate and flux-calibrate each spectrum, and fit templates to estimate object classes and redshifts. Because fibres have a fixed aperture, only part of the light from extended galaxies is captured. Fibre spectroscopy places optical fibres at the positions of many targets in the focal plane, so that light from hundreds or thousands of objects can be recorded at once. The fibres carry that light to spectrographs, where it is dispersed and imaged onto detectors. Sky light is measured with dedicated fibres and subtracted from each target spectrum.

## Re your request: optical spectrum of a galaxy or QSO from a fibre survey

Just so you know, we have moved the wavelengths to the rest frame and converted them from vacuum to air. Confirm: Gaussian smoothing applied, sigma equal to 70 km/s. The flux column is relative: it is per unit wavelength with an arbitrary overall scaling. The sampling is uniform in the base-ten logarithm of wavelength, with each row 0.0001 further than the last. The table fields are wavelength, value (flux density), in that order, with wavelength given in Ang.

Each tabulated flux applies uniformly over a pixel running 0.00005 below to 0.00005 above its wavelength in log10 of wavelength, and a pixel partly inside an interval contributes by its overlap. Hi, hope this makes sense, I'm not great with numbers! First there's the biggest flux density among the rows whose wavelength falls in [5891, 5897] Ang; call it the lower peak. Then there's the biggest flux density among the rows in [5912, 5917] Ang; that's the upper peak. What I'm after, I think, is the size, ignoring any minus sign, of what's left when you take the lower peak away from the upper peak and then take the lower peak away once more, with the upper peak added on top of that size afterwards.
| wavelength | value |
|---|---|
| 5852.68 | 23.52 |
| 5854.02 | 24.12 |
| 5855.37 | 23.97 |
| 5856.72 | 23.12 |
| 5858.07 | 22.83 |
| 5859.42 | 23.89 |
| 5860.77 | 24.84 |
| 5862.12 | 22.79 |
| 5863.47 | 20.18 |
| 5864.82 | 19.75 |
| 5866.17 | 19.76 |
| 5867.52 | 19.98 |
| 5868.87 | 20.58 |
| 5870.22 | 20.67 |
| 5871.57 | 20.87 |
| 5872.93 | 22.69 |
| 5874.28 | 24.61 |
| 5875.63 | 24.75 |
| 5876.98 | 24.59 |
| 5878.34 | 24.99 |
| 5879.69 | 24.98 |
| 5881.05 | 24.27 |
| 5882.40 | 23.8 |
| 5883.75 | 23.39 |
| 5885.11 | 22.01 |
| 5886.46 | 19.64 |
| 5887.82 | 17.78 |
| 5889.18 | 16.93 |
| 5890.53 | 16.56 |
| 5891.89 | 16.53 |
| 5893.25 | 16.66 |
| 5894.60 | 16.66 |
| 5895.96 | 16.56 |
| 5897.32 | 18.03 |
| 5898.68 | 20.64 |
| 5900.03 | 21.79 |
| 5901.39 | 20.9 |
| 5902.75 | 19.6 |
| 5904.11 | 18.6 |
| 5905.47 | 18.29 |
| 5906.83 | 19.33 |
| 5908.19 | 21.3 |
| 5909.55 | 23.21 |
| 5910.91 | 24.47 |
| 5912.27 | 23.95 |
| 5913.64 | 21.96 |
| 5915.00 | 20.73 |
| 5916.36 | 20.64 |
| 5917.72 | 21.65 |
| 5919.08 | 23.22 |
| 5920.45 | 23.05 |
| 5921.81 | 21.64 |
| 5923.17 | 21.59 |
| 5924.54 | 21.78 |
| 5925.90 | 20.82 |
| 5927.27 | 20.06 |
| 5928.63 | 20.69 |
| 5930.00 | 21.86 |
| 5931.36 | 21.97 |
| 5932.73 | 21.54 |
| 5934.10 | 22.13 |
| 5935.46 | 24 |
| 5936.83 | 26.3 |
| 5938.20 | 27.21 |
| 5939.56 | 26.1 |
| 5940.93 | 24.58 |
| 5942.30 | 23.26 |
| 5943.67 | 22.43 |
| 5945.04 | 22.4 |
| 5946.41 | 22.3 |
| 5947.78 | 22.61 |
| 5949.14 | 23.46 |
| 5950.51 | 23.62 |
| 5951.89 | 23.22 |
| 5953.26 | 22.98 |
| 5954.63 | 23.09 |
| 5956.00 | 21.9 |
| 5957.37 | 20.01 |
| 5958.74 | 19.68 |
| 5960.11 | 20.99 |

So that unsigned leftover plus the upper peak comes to 33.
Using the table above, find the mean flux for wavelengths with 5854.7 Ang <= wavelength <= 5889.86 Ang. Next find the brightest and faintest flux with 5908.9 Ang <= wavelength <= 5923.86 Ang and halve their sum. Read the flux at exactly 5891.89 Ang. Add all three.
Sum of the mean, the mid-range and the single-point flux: 61.3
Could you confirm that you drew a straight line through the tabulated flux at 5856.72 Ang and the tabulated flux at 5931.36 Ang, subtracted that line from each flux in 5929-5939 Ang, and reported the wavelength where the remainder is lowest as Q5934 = 5932.73 Ang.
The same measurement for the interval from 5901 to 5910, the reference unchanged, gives 5905.47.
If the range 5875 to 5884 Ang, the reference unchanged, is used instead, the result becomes 5883.75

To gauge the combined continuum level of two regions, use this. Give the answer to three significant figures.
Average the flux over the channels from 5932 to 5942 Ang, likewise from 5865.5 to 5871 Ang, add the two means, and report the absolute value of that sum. 44.8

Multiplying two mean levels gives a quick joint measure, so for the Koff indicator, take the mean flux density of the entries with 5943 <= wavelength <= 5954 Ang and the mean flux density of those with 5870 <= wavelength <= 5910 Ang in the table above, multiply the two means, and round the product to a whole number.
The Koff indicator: 473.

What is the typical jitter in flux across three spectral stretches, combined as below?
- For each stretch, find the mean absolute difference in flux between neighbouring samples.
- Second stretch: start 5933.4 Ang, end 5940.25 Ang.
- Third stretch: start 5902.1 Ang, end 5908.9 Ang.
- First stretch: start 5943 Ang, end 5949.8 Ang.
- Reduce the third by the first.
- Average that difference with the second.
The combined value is 1.15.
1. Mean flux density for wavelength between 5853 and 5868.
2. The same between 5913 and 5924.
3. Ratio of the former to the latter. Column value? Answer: 1.02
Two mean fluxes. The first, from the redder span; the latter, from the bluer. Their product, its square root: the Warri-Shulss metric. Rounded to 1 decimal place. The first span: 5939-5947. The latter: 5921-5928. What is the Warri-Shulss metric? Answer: 22.3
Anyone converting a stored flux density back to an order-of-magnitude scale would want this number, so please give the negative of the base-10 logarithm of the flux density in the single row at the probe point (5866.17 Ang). -1.30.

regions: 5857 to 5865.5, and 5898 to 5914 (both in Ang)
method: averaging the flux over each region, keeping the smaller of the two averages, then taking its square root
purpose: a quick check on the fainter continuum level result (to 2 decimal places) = 4.60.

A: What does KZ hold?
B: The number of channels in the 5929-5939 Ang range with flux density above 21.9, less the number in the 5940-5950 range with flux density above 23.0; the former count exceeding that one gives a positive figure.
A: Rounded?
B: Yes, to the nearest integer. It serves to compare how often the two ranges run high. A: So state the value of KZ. 2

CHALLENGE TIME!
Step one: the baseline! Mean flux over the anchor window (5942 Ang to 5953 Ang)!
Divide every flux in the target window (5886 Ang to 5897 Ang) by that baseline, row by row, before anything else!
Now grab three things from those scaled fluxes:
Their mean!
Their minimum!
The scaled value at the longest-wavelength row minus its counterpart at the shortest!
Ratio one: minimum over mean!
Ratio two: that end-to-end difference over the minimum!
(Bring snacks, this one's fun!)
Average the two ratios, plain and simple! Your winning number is 0.39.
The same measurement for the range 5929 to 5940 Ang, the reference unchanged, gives 0.55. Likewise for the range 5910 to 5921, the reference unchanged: 0.43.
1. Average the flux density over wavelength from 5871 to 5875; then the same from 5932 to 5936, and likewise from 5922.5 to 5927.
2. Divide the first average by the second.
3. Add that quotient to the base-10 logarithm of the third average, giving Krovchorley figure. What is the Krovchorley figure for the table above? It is 2.34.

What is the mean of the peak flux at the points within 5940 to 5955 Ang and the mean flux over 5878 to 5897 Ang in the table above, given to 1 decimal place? 22.3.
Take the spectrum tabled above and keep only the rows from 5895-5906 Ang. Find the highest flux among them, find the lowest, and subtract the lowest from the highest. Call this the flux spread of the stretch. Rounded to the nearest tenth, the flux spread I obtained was 5.2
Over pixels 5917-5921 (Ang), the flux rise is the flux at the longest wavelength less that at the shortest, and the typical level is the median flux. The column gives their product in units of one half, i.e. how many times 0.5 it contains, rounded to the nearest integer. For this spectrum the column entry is 65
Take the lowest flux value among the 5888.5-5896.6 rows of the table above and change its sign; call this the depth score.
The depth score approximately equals -17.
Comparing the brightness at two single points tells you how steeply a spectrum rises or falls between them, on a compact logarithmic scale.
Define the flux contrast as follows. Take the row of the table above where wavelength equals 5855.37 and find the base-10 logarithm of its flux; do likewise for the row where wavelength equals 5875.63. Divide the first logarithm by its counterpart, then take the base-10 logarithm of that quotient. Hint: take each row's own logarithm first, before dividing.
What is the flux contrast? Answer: -0.0044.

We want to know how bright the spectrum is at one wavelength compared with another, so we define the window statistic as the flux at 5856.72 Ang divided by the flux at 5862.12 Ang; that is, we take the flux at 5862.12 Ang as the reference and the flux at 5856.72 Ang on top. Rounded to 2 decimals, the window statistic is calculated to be 1.01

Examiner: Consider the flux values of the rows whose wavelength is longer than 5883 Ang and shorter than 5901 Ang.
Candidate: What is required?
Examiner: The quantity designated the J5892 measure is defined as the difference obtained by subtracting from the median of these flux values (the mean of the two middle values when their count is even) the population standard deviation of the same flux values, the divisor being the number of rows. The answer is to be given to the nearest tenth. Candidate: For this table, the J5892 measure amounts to 15.4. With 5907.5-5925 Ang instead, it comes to 20.6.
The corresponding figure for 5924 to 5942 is 19.7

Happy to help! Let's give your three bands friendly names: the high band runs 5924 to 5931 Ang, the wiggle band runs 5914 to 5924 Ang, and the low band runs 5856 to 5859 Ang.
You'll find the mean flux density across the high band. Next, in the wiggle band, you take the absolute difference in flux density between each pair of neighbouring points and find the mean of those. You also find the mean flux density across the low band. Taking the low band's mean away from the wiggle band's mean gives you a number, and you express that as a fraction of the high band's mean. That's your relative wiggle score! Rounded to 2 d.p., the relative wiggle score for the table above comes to -1.06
